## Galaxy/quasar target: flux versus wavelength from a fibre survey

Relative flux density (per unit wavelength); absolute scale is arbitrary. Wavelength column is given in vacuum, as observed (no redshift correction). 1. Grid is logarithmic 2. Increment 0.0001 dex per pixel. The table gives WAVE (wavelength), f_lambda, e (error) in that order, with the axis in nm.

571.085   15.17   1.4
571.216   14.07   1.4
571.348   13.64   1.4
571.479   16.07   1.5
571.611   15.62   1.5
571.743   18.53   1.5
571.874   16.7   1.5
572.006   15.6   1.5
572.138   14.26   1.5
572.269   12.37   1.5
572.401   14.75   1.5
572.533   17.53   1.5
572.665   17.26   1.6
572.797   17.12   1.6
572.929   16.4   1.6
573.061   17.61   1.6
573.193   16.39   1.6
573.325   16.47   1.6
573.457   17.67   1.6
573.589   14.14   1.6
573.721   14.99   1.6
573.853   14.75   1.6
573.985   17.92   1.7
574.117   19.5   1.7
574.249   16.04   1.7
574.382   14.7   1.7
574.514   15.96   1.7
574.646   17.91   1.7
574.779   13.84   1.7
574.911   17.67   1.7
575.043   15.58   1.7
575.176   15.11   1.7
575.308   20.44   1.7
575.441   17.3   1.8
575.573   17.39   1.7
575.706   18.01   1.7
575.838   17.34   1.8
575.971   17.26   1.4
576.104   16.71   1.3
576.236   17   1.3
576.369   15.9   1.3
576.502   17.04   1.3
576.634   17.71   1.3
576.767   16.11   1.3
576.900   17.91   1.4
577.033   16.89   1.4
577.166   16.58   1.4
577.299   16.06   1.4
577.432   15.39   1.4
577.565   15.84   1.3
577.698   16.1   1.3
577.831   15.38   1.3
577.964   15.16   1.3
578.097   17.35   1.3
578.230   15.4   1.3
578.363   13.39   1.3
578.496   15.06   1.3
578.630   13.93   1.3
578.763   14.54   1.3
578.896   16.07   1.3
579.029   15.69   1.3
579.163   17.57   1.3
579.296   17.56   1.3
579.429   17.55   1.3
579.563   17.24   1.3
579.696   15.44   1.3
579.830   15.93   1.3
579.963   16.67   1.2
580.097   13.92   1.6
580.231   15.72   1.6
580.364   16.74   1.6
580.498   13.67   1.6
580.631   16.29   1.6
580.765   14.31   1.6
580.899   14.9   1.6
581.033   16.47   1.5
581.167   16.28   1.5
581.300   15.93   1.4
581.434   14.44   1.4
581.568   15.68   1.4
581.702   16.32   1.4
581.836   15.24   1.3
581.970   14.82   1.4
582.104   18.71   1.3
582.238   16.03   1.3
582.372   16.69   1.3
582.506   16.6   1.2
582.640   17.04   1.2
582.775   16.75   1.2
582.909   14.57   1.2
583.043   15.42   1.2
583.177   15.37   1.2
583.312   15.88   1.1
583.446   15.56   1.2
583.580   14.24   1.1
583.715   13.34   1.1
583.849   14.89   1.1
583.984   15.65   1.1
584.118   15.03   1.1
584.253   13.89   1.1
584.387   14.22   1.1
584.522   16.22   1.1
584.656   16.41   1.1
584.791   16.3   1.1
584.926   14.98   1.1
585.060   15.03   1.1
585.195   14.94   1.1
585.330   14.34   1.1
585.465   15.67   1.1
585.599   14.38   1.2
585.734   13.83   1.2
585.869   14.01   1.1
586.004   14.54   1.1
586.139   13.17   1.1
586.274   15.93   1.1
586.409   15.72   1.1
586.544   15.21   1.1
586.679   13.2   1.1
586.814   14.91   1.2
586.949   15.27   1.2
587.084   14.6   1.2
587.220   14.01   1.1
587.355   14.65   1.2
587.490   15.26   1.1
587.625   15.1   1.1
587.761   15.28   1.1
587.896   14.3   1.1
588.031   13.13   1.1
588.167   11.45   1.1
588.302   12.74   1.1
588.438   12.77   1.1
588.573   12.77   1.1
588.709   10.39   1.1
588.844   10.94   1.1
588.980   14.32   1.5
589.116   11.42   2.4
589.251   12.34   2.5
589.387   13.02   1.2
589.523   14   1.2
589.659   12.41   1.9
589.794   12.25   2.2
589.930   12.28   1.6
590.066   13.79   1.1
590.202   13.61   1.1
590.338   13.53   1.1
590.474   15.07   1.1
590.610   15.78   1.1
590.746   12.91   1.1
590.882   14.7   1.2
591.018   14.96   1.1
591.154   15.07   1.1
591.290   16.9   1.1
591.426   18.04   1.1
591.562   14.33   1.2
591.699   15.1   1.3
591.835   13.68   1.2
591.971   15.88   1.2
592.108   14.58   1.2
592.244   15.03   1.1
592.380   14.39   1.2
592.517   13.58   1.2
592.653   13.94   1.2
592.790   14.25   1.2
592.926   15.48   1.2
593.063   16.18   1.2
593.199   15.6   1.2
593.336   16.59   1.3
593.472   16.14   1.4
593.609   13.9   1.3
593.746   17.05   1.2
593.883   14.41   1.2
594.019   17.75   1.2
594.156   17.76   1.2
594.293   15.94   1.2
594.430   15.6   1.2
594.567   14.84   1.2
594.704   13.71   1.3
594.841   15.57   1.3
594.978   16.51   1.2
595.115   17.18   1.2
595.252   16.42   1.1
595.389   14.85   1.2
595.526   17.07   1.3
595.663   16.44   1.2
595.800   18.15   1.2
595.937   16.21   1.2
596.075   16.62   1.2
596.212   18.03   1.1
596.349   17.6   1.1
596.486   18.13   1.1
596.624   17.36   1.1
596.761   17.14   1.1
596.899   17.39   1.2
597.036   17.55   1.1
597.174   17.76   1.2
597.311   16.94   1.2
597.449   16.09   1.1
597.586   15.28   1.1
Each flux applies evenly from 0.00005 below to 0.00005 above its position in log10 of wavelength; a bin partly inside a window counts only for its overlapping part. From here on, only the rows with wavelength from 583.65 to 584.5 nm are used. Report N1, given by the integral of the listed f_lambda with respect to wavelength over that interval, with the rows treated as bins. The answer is 12.4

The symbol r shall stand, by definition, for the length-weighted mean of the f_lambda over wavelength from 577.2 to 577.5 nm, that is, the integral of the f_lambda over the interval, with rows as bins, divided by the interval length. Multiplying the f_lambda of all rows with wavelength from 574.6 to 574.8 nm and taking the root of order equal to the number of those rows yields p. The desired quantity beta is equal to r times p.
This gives 249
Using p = 15.7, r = 15.8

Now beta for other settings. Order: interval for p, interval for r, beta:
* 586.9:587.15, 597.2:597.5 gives 250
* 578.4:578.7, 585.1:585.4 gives 212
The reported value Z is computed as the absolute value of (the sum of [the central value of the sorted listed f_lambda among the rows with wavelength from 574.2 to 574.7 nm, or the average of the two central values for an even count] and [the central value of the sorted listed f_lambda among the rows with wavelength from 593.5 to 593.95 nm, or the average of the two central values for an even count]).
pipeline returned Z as 30.4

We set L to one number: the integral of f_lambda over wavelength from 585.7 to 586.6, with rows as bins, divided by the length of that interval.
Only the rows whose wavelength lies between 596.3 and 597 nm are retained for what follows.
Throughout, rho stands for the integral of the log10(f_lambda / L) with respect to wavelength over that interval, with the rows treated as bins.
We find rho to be 0.054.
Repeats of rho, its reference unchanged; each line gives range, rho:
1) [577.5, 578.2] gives 0.025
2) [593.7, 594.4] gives 0.035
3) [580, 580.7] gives 0.013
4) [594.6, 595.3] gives 0.022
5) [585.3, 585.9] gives -0.003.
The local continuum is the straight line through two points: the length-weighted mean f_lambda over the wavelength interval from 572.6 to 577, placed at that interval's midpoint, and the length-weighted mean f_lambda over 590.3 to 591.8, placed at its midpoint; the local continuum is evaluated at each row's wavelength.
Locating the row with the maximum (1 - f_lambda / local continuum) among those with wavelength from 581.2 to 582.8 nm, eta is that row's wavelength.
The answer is 581.434 nm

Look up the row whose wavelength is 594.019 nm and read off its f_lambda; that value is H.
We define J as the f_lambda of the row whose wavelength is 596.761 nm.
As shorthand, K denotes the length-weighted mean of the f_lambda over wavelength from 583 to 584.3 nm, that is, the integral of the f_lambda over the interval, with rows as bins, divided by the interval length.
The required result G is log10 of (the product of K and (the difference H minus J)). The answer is 0.96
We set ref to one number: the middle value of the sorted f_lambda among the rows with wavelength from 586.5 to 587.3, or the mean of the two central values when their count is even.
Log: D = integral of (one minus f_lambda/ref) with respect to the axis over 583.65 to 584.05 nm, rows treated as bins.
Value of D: 0.00 nm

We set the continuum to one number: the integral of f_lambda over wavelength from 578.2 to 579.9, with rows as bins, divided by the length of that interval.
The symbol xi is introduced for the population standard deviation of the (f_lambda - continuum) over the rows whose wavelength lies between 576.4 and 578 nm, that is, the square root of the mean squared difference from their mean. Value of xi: 0.86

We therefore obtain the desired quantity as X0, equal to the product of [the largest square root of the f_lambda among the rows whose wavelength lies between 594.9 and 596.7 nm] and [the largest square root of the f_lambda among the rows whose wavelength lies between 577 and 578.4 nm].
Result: 17.7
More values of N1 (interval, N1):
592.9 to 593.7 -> 12.6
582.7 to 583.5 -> 12.5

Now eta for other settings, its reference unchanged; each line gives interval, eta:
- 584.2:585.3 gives 584.253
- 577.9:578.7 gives 578.363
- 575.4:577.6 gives 577.432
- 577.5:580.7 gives 578.363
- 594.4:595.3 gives 594.704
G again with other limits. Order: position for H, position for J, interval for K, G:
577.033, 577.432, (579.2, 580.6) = 1.38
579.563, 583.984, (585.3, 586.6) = 1.37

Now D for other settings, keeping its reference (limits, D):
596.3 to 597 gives -0.13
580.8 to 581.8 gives -0.06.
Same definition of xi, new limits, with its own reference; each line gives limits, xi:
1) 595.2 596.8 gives 0.92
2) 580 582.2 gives 1.23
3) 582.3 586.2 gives 1.04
